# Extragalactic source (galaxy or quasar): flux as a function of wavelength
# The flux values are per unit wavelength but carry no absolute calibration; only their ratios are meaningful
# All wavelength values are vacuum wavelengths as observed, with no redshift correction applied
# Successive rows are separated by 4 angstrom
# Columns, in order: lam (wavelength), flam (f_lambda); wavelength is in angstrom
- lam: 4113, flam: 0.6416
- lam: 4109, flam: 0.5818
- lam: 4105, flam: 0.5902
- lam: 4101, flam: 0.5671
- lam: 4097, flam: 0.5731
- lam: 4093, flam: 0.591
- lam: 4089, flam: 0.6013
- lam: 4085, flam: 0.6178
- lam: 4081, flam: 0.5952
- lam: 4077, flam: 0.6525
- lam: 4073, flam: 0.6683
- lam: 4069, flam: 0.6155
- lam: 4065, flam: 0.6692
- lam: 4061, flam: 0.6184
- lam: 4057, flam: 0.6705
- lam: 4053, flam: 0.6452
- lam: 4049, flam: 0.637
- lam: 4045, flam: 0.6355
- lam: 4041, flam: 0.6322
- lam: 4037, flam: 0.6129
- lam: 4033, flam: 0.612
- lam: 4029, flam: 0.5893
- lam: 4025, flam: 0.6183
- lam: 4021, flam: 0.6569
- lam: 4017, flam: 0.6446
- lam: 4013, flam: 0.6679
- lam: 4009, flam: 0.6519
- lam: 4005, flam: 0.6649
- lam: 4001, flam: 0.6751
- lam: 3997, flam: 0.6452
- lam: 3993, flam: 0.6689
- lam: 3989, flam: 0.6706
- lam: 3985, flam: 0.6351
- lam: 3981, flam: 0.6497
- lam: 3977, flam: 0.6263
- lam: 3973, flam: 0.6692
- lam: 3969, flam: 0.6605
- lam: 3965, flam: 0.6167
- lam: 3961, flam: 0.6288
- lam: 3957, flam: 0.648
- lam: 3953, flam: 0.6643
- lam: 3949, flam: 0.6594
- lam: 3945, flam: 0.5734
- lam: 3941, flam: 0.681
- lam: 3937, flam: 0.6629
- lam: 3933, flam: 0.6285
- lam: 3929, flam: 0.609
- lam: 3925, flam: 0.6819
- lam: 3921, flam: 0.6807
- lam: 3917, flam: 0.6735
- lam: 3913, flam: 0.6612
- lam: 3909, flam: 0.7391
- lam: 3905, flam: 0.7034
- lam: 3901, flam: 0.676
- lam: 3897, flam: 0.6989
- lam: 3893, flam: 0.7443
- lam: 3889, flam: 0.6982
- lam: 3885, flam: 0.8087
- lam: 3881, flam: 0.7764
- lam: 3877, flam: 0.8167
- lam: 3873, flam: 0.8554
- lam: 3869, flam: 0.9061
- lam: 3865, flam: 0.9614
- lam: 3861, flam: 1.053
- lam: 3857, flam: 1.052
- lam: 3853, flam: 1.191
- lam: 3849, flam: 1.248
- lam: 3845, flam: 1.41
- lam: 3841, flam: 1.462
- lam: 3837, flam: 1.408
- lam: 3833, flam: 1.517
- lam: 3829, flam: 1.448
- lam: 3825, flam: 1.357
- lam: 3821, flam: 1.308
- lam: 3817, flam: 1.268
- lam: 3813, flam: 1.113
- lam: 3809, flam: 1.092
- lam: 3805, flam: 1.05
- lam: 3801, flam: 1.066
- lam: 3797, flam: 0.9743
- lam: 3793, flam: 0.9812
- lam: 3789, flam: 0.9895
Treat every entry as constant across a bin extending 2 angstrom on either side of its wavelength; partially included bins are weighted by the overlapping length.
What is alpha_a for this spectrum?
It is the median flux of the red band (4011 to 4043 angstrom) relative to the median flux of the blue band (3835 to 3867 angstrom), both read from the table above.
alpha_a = 0.51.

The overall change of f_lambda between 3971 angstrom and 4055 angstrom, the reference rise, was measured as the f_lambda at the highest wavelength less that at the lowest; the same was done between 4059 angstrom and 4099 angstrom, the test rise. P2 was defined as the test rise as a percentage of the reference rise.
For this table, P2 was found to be 189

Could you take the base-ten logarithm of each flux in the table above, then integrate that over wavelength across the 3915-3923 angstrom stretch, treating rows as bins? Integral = -1.35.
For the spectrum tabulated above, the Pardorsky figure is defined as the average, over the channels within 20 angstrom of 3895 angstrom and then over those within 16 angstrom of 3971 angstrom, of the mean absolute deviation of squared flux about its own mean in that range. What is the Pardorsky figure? 0.04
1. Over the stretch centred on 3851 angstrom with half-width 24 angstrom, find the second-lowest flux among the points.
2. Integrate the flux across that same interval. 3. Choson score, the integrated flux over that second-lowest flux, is 64.1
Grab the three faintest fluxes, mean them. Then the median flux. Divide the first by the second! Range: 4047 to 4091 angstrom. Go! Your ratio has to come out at 0.95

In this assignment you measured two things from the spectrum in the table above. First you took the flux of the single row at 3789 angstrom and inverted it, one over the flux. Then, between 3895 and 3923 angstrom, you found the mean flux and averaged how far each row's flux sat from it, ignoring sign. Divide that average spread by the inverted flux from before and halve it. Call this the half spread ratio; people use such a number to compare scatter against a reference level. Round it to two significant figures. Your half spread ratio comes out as 0.0099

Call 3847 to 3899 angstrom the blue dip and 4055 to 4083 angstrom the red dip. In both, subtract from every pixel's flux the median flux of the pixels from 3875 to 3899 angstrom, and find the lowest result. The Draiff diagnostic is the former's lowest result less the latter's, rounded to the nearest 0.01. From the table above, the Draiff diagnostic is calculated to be 0.10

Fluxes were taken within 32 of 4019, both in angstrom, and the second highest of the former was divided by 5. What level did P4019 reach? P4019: 0.13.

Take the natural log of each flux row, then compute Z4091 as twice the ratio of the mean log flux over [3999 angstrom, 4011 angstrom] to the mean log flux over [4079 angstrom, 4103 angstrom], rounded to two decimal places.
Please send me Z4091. 1.56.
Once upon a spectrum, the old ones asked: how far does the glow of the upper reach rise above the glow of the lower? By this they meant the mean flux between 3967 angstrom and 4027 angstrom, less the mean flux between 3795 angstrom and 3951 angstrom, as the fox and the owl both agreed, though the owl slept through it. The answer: -0.29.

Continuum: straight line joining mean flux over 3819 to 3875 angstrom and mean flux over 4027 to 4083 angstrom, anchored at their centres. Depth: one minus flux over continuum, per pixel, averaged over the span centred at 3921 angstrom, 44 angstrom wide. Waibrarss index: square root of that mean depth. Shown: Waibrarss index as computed 0.581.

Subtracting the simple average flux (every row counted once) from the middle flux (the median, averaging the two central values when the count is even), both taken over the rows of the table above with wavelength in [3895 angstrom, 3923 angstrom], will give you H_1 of -0.010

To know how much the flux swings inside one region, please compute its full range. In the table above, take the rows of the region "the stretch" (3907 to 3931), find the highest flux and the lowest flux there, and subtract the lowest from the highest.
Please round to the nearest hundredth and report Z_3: 0.13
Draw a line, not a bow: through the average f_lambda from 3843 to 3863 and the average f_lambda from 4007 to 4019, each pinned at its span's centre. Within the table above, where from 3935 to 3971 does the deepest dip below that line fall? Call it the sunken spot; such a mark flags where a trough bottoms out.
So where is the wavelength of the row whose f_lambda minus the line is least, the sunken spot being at 3945 angstrom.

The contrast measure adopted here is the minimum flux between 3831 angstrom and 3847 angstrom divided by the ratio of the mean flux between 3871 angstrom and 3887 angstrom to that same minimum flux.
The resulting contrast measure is 2.43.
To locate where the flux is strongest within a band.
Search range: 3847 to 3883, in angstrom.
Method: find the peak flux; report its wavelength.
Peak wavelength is 3849 angstrom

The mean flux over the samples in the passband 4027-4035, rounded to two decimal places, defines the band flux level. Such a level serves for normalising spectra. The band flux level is 0.60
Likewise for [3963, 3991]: 0.65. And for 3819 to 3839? 1.41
